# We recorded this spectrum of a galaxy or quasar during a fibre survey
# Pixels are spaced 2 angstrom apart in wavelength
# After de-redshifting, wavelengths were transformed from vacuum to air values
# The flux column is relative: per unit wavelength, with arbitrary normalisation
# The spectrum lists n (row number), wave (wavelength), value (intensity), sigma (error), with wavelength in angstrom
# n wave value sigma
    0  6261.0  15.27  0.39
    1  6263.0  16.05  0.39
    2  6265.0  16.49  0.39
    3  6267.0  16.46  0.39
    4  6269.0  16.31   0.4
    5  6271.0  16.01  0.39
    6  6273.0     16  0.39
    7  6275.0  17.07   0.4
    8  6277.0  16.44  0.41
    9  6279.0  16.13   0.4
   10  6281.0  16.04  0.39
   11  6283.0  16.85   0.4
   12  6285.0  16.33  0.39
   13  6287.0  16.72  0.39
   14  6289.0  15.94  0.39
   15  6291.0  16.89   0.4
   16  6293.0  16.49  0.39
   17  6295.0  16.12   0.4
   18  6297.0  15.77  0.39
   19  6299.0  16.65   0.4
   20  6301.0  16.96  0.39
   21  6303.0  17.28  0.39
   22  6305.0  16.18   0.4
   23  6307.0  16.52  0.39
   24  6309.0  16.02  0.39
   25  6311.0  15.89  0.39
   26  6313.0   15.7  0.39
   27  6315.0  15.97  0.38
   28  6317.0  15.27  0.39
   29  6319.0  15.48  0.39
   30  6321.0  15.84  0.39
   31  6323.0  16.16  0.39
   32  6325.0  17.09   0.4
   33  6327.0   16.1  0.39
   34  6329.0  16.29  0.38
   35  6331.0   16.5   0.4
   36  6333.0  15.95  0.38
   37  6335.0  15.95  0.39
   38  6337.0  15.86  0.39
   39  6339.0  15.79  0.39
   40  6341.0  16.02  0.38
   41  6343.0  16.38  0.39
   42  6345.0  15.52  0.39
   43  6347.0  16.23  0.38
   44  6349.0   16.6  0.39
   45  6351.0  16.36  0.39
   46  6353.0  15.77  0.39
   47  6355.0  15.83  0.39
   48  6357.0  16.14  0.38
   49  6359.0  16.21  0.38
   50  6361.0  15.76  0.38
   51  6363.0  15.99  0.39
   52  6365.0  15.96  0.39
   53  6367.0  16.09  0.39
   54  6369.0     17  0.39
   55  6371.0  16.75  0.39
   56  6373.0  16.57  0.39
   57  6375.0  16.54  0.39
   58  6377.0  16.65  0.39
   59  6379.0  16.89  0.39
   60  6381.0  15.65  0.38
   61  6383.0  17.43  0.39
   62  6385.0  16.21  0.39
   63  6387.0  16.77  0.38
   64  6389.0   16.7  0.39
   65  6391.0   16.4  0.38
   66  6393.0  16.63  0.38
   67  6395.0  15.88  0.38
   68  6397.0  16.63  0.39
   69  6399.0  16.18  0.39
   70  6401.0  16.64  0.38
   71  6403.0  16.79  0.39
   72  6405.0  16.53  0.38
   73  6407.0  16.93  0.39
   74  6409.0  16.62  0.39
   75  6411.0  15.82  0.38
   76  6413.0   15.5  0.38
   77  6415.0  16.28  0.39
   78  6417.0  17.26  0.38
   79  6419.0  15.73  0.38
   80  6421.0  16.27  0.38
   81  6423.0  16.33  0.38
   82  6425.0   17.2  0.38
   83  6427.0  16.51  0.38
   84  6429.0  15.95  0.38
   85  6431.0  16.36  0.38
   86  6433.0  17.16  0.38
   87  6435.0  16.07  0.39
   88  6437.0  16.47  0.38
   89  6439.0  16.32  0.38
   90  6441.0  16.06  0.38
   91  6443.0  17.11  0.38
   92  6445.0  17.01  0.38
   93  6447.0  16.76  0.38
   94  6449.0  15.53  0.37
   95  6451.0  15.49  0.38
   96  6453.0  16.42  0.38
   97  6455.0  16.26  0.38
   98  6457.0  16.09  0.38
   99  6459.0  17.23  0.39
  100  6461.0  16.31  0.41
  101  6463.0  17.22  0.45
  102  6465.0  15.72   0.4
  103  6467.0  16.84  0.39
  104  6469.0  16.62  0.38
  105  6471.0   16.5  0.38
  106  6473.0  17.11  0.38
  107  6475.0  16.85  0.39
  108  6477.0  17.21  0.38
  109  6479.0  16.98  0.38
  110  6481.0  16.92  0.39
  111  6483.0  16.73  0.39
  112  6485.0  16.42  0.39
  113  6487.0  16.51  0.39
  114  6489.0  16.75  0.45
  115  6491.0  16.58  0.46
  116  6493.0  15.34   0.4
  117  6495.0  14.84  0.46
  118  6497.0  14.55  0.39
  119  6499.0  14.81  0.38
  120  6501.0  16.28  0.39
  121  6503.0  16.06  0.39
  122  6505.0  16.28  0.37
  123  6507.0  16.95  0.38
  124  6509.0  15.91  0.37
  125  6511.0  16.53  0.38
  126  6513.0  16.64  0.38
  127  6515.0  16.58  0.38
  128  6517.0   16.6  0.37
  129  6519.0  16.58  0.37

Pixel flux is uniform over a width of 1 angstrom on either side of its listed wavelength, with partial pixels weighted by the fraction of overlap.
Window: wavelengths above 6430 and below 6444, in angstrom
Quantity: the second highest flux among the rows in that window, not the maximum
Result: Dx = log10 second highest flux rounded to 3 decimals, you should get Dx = 1.233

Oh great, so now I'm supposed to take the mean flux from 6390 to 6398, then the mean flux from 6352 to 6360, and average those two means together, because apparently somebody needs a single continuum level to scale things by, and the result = 16.19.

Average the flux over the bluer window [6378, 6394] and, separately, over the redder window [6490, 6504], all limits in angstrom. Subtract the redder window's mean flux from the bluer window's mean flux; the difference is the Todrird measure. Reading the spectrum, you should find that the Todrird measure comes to 1.1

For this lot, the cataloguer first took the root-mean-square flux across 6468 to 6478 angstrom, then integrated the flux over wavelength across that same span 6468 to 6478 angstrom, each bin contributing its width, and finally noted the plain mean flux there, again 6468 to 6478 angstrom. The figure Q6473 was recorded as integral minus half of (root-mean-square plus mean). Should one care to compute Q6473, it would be 152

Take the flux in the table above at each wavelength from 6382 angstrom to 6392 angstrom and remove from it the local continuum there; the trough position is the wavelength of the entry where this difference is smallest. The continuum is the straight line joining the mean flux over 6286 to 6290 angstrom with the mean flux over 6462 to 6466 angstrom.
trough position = 6385.0 angstrom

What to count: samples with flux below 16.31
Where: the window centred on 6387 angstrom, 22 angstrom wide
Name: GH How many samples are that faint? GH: 3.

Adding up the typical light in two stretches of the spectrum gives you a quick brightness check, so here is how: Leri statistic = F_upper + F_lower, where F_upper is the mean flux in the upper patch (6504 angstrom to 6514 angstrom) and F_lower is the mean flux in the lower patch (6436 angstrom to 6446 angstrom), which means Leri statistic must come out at 33.1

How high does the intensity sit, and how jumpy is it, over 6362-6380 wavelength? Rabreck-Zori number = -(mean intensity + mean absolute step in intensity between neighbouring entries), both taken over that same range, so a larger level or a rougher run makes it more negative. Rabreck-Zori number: -16.7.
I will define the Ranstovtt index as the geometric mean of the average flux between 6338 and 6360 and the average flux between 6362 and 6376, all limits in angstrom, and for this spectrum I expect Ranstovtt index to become 16.2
